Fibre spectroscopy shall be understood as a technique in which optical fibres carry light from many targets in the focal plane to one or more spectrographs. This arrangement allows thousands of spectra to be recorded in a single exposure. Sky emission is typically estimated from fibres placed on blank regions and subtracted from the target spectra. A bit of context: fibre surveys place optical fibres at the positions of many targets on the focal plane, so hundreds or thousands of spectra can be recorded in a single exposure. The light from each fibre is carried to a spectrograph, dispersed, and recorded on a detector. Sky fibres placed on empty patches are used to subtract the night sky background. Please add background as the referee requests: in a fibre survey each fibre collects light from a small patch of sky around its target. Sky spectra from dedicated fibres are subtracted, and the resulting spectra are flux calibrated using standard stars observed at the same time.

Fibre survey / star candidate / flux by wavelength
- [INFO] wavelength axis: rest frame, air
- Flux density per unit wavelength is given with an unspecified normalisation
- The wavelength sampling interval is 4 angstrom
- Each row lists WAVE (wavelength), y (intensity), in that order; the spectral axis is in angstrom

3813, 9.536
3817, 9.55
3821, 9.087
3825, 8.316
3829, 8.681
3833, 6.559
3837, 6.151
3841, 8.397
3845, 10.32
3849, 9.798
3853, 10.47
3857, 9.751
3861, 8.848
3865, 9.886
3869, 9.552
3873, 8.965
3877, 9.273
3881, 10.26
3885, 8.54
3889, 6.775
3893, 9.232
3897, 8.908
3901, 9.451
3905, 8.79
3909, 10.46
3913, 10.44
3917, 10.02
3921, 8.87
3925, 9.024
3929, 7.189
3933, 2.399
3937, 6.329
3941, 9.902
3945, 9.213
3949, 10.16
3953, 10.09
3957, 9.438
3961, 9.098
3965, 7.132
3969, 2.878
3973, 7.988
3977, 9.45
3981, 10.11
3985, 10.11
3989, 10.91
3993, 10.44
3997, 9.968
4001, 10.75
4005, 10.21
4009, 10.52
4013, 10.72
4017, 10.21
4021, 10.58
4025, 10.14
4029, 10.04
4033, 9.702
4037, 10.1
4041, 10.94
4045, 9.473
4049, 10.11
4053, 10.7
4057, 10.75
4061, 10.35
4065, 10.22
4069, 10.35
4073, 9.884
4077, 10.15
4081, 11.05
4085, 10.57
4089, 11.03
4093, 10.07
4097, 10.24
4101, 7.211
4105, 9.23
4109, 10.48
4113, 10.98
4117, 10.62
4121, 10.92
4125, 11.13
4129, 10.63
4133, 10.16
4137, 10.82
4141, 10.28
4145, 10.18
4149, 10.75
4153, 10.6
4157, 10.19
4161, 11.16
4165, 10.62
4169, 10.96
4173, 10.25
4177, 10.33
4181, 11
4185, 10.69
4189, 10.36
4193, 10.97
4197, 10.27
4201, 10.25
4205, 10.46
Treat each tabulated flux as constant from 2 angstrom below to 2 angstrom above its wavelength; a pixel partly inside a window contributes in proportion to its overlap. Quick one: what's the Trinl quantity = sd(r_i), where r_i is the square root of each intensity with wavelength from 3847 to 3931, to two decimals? 0.16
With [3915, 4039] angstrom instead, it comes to 0.41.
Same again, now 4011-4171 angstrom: 0.11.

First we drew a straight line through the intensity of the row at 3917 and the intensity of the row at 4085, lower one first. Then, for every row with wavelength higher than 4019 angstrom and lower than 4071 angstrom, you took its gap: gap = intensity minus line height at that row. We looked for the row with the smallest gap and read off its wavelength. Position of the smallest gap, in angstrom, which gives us 4045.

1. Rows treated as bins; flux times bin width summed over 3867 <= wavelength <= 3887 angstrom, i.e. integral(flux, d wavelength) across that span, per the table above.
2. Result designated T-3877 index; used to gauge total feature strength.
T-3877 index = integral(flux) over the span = 186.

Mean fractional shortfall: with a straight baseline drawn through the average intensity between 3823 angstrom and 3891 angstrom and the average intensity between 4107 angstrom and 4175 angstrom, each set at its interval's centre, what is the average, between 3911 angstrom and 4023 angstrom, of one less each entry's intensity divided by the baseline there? 0.05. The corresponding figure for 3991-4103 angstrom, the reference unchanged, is -0.02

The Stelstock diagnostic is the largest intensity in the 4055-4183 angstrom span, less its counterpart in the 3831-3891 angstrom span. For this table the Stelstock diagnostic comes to 0.69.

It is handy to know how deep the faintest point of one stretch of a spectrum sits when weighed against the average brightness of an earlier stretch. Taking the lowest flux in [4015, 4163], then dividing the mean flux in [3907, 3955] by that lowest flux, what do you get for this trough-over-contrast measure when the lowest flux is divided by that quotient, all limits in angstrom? 5.99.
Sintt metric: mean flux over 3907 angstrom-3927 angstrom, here 9.8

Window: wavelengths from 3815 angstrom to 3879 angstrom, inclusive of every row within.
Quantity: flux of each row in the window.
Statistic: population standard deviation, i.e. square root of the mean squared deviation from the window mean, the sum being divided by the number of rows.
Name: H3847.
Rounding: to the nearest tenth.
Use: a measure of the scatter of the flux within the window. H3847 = 1.2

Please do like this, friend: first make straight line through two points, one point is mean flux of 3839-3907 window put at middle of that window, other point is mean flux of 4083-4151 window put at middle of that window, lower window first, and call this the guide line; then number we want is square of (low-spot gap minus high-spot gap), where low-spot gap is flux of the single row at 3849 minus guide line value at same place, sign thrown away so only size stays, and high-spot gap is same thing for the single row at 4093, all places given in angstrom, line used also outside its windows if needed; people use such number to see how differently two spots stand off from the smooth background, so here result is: 0.27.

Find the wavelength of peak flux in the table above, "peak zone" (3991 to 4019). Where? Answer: 4001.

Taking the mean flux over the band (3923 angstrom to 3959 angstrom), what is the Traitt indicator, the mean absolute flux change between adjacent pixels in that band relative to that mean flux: 0.25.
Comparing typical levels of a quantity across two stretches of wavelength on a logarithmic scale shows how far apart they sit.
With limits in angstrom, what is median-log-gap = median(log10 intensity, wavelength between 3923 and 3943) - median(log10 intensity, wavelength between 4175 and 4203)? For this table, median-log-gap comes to -0.16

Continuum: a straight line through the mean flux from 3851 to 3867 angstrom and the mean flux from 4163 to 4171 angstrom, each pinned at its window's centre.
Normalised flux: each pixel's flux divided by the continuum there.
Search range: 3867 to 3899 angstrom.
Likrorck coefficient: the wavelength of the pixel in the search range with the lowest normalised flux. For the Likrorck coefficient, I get 3889 angstrom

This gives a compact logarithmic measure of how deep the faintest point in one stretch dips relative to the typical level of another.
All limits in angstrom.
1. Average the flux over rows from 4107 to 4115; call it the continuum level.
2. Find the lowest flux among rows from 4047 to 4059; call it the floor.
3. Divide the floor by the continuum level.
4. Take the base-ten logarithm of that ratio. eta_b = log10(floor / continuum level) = -0.03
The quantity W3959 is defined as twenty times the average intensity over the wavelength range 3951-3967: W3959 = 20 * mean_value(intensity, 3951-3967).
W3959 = 179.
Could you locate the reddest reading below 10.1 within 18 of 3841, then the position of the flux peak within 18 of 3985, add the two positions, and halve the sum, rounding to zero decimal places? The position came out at 3923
